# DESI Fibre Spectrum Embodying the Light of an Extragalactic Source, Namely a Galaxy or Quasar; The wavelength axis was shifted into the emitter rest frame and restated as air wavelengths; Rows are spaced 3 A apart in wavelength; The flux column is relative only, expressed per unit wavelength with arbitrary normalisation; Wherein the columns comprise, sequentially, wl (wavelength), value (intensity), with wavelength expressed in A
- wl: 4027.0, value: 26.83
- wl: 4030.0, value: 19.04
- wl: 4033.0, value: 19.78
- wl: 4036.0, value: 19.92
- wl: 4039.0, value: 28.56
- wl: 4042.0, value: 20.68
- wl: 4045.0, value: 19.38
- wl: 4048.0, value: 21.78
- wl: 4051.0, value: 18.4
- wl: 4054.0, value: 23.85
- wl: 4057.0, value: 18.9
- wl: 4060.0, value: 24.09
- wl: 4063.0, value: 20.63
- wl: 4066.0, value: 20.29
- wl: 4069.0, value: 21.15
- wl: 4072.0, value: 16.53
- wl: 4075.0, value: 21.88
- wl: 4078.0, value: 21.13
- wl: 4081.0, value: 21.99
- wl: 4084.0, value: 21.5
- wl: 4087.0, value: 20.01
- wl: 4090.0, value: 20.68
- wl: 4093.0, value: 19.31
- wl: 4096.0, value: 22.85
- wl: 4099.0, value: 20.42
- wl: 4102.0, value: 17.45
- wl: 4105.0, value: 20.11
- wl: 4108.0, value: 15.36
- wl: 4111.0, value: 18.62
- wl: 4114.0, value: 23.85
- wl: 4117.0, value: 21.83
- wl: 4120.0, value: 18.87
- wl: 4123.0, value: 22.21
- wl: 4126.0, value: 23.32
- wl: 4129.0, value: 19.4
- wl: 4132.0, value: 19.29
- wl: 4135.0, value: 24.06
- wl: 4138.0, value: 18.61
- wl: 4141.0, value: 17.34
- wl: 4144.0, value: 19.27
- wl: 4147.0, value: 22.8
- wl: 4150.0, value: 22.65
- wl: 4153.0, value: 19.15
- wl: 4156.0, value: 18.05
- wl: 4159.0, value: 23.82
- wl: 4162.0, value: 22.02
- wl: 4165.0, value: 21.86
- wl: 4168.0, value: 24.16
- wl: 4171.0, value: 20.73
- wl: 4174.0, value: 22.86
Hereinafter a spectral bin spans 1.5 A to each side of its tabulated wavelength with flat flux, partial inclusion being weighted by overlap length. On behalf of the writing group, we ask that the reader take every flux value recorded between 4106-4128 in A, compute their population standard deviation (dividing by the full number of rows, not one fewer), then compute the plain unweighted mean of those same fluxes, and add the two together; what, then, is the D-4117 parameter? 23.4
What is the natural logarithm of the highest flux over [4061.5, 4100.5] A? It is 3.13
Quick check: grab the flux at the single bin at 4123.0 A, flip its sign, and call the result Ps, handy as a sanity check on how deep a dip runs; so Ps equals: -22.2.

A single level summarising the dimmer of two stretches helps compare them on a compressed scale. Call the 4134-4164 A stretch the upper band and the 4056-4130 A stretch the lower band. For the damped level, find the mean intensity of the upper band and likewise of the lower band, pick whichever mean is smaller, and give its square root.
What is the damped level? 4.53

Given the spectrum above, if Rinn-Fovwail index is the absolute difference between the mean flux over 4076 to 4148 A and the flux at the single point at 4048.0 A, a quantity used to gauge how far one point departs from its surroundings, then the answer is 1.4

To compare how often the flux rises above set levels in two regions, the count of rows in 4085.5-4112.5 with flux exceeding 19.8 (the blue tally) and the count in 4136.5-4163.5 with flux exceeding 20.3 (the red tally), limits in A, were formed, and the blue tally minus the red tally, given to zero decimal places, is 1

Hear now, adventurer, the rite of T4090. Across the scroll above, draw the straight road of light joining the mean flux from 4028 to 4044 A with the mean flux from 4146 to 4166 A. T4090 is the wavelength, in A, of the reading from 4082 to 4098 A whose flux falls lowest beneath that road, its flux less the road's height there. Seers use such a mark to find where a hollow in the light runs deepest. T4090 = 4093.0 A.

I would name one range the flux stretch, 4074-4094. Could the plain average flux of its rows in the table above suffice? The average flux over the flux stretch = 20.9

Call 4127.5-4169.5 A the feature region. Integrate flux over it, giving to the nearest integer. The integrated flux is 877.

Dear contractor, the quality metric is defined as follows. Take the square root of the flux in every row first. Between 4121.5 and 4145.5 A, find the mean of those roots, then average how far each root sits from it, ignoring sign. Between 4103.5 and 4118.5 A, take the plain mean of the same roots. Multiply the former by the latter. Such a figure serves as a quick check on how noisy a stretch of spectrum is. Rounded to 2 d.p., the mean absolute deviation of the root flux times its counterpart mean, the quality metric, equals 1.01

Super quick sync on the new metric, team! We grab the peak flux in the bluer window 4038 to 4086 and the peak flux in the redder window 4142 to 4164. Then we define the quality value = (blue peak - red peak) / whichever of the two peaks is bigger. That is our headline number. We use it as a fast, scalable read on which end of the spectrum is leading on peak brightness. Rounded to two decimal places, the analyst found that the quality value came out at 0.17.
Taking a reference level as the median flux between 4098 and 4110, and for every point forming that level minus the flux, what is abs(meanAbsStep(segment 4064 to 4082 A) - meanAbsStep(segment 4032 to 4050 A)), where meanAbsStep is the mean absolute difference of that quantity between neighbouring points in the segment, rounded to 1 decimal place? 1.6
